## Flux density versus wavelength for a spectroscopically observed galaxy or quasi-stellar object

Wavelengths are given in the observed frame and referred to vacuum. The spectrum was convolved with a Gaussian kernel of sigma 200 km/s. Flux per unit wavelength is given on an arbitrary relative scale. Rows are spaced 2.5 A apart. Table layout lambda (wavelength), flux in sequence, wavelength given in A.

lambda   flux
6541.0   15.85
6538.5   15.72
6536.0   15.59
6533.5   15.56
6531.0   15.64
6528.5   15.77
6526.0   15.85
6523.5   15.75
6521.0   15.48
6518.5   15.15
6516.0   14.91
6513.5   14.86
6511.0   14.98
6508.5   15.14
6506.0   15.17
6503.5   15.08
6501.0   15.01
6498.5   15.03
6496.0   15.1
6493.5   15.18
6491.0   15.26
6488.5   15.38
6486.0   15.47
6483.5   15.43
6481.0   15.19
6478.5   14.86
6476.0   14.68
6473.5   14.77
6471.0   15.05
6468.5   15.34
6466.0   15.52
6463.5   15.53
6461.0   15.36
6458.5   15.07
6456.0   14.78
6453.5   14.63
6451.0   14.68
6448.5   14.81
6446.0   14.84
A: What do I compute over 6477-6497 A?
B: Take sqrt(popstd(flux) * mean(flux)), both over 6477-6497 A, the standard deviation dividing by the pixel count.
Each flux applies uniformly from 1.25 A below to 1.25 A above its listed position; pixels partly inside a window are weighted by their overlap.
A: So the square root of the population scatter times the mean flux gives 1.69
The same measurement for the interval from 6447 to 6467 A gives 2.30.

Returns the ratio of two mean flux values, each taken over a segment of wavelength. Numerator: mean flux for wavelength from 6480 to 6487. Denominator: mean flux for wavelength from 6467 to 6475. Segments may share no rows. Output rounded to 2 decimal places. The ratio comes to 1.02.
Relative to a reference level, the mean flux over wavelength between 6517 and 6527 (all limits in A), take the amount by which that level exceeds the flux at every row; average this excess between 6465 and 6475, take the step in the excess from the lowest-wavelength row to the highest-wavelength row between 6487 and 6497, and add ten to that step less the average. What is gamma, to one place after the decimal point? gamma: 9.9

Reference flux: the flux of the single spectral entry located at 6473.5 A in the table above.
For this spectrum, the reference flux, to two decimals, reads 14.77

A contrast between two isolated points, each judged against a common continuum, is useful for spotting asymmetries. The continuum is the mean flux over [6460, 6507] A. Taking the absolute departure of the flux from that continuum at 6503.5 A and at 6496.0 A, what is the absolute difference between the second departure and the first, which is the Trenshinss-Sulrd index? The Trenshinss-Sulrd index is 0.02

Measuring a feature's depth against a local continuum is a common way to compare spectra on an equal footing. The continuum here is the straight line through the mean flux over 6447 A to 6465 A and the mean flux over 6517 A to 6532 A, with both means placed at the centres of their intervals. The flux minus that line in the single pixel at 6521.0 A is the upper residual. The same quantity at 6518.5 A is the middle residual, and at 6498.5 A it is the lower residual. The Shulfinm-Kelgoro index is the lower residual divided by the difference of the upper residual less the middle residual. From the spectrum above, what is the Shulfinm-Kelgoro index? -1.1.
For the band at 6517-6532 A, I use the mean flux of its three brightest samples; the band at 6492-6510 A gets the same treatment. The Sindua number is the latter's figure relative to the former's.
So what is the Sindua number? 0.96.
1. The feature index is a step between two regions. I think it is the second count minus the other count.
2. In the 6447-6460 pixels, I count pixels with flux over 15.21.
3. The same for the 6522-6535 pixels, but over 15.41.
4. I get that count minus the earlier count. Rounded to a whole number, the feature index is 5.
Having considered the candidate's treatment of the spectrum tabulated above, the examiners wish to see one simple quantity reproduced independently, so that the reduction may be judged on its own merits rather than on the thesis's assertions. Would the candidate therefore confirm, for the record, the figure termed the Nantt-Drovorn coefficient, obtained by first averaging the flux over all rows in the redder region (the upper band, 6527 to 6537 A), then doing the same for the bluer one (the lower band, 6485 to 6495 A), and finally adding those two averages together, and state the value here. 31.0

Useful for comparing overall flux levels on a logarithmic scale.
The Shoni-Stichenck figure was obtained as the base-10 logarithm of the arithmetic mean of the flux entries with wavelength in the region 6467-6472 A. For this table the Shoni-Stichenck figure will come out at 1.182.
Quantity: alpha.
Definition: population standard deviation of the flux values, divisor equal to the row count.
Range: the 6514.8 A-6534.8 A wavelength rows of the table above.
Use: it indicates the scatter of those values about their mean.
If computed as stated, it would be 0.31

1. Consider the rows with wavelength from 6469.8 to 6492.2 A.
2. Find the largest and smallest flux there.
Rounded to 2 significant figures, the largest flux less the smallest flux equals 0.79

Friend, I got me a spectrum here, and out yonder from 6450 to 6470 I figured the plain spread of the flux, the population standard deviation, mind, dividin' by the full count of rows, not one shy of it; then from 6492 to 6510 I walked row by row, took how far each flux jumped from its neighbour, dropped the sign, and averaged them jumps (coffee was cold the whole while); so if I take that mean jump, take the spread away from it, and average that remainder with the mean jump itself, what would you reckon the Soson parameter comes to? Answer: -0.12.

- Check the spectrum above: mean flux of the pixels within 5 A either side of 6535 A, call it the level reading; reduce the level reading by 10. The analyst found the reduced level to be 5.6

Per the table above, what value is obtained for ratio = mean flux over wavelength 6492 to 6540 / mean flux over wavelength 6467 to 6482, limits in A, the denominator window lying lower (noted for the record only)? 1.022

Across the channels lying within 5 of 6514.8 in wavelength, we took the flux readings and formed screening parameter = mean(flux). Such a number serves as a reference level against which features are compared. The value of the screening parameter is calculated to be 15.0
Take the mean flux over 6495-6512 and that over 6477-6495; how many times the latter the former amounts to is 0.99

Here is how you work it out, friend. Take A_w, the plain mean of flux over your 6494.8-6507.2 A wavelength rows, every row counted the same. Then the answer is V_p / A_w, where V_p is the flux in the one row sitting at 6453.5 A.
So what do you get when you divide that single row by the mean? 0.97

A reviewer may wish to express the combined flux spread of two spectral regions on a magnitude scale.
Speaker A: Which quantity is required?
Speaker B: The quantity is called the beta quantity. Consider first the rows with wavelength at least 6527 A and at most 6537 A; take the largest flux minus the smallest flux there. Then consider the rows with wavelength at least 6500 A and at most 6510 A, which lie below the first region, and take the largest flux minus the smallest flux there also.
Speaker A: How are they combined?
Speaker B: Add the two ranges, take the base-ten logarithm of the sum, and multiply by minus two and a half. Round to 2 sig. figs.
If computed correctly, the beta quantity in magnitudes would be 1.1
